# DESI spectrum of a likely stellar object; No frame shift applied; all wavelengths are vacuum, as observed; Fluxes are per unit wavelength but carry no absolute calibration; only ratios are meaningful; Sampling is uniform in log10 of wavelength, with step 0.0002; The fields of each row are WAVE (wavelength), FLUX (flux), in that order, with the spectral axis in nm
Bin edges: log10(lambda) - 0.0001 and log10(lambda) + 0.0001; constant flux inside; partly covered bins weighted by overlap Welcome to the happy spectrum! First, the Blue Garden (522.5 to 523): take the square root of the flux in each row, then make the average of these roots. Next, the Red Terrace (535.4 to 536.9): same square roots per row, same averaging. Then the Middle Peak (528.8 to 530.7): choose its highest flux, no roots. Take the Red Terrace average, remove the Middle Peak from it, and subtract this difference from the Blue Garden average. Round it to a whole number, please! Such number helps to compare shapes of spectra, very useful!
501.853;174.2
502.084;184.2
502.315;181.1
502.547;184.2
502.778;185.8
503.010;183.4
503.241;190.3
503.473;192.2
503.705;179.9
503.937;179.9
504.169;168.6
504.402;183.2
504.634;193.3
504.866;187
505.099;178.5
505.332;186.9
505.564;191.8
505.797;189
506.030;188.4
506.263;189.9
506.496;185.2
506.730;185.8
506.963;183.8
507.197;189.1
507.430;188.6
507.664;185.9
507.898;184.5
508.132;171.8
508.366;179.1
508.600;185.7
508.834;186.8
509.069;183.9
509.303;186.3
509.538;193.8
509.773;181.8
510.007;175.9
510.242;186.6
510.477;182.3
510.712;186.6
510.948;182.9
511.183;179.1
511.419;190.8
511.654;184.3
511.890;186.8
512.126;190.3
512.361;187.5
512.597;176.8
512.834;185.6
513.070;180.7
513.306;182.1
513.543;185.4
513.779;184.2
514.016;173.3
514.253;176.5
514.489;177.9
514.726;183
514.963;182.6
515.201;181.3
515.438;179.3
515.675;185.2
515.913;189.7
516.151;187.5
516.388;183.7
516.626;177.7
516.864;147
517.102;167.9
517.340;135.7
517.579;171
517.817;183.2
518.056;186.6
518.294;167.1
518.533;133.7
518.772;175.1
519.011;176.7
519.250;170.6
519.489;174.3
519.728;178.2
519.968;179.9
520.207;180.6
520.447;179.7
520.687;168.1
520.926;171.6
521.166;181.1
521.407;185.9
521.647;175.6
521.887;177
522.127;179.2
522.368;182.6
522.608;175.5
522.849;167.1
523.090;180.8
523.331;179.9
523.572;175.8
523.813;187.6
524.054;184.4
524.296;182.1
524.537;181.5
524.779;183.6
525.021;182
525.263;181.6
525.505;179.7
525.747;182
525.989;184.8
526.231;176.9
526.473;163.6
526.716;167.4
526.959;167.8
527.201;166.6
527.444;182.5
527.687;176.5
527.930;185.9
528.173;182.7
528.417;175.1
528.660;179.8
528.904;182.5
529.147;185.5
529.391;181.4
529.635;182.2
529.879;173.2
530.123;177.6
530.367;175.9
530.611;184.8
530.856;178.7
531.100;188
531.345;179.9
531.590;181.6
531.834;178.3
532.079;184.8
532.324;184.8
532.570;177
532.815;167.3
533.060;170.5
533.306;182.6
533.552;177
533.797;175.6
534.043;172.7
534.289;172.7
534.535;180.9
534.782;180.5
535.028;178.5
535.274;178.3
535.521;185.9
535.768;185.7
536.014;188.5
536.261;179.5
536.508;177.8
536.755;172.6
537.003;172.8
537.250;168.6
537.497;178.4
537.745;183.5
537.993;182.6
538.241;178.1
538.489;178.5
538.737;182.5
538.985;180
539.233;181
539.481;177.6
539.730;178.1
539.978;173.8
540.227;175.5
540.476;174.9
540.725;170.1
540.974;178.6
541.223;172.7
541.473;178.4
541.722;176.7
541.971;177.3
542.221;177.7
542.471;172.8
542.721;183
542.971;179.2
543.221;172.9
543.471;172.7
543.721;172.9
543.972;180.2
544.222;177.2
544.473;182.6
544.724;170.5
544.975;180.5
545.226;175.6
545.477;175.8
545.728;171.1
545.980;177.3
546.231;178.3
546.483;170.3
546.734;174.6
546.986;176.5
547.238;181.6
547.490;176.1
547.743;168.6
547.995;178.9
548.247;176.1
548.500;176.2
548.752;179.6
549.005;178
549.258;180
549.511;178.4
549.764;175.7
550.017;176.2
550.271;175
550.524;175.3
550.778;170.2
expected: 185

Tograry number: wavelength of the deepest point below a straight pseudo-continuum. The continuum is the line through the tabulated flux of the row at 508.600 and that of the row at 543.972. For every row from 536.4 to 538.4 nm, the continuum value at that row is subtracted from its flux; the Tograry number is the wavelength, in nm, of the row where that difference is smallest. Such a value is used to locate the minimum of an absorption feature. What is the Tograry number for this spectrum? 537.250 nm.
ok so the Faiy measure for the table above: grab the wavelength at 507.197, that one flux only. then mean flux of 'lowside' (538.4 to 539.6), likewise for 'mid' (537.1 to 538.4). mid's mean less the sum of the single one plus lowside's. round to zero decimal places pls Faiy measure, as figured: -191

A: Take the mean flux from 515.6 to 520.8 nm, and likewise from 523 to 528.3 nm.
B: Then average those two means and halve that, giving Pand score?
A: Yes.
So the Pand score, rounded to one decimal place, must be 87.9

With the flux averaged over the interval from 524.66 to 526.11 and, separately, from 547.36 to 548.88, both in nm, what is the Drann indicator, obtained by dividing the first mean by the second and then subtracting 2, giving -0.964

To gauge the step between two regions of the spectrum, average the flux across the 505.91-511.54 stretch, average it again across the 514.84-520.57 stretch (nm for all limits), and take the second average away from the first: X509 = 11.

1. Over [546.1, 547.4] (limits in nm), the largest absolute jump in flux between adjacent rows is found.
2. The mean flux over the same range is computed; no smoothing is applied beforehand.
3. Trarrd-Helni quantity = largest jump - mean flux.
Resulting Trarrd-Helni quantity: -168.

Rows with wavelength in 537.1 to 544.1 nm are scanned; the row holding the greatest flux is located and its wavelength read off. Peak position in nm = 537.745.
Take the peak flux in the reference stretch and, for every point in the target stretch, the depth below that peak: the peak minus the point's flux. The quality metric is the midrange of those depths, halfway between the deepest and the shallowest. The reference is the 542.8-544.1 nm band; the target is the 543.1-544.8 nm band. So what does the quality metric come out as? 4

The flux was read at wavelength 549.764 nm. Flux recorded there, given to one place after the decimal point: 175.7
